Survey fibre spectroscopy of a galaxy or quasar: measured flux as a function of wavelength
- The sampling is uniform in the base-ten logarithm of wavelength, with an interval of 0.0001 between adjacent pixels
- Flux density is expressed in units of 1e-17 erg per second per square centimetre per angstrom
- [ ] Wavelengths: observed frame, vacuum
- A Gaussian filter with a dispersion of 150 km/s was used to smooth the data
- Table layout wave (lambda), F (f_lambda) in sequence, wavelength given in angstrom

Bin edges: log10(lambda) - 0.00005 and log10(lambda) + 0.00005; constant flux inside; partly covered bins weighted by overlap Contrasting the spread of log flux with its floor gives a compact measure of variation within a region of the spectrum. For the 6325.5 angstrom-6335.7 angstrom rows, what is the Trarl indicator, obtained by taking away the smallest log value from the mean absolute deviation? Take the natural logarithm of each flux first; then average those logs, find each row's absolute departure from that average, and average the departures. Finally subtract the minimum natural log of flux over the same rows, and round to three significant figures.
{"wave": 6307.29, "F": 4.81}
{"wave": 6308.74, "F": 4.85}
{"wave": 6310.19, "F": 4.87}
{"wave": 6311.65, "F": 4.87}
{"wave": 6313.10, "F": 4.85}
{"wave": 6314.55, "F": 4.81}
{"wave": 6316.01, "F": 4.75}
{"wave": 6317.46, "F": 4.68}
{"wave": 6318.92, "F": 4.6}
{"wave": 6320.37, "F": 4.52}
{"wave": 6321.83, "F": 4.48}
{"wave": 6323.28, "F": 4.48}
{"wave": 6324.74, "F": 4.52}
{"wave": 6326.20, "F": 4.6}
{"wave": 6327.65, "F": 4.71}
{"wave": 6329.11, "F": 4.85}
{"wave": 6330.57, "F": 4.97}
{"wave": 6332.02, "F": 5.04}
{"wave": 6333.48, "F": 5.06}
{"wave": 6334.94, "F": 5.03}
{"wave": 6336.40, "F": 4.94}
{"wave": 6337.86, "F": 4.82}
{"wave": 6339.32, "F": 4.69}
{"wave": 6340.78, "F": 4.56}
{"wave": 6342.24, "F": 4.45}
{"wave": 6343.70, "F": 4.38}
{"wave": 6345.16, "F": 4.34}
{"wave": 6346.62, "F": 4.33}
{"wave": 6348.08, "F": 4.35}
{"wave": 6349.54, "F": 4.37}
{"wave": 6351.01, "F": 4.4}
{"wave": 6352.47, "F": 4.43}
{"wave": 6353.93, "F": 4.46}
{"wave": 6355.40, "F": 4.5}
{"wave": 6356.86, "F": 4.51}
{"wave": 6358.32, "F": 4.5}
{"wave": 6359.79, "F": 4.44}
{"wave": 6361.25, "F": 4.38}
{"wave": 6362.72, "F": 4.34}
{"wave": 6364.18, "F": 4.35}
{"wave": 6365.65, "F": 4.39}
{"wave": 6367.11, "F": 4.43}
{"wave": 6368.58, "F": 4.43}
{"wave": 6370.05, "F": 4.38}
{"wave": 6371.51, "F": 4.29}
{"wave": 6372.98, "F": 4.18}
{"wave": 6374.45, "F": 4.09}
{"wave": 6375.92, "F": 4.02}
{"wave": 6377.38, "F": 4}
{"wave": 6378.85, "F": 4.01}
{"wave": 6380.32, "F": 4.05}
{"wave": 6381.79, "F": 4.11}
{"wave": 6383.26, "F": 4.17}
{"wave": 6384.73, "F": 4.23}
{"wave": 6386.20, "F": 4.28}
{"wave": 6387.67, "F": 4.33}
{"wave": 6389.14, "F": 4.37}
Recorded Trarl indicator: -1.50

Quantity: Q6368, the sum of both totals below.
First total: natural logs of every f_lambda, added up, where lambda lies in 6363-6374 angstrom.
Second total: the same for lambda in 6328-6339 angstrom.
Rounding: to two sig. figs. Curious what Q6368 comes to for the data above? 21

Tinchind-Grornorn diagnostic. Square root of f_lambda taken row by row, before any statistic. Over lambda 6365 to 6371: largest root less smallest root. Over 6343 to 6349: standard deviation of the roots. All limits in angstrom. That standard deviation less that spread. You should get -0.007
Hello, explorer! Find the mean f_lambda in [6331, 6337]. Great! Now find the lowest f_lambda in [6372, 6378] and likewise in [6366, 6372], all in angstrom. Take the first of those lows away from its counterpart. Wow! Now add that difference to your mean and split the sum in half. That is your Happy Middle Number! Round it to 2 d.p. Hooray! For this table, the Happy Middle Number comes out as 2.65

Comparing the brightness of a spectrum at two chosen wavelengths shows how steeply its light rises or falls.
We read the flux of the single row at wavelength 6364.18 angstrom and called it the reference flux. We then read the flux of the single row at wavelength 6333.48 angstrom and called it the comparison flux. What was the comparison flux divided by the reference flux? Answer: 1.16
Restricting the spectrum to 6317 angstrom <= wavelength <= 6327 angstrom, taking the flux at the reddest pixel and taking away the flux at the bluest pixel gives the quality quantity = -0.08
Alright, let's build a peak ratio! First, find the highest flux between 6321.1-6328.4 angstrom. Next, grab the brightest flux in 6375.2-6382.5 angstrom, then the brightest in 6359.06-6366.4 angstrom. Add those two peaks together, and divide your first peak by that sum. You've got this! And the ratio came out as 0.55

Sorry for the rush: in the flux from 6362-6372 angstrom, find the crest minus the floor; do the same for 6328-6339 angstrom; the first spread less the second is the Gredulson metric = -0.10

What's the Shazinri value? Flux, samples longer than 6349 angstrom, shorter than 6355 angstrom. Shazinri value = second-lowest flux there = 4.4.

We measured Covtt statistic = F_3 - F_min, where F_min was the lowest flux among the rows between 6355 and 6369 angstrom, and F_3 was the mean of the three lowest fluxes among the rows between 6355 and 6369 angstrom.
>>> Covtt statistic 0.017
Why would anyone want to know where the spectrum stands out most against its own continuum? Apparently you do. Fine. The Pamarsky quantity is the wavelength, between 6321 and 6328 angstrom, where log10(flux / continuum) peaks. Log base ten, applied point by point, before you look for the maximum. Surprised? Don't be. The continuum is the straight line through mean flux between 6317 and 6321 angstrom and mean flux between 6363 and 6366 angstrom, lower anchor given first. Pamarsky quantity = 6327.65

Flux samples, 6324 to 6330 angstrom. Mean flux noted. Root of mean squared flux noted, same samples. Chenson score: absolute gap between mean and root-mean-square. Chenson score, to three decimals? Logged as 0.002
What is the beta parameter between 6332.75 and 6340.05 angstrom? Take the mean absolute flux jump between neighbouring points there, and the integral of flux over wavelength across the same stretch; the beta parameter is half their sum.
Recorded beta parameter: 17.9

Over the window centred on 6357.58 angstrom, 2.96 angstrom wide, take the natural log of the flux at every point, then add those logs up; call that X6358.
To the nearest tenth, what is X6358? 3.0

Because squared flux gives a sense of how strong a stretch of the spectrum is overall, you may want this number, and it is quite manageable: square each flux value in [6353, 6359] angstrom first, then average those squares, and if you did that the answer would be 20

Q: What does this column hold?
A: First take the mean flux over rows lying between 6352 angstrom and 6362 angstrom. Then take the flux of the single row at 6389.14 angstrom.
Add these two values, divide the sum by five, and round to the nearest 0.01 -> 1.77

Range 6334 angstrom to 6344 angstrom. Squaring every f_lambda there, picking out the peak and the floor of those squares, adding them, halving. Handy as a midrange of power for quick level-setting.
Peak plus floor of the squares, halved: 22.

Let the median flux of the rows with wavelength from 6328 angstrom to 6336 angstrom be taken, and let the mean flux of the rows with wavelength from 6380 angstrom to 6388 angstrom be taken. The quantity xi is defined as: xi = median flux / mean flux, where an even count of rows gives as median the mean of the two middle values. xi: 1.20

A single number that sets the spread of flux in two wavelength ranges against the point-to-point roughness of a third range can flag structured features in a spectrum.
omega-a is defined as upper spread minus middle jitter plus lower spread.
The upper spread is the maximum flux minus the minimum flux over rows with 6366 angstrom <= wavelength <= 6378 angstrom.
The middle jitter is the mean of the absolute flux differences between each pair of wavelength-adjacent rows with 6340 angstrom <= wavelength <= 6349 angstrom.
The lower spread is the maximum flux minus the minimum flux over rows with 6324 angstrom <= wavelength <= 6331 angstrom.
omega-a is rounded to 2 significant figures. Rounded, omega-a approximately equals 0.83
